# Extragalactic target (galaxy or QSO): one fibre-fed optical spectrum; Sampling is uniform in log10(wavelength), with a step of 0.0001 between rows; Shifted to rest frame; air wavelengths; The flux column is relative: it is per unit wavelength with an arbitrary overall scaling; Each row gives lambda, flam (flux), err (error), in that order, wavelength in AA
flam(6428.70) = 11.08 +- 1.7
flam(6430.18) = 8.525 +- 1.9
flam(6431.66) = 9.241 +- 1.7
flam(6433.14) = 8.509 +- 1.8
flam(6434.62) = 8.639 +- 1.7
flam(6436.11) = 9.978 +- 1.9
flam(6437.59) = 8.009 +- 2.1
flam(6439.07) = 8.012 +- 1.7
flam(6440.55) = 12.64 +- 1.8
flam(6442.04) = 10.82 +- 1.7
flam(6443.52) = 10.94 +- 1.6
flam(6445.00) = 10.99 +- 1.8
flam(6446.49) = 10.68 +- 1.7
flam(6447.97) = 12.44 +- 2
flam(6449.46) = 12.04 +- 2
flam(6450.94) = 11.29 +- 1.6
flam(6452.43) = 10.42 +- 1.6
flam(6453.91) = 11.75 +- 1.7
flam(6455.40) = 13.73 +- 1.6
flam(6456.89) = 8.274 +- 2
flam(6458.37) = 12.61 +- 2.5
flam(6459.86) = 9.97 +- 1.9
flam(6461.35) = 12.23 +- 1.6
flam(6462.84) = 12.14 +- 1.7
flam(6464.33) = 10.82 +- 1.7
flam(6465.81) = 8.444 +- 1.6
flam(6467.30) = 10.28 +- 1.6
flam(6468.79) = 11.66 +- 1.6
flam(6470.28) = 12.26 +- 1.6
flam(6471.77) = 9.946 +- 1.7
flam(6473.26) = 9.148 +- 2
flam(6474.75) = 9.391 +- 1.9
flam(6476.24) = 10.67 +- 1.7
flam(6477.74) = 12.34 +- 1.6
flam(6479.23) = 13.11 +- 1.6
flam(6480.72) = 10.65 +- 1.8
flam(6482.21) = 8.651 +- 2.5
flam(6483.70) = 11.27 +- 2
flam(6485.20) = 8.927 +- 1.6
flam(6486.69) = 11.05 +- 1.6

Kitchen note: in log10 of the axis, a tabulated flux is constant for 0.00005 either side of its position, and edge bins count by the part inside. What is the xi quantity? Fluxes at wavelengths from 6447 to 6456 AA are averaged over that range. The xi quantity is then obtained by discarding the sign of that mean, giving 11.9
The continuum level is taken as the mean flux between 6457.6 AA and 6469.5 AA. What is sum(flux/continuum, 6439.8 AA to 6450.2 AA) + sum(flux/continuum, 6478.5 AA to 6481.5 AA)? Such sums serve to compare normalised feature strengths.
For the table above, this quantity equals 9.47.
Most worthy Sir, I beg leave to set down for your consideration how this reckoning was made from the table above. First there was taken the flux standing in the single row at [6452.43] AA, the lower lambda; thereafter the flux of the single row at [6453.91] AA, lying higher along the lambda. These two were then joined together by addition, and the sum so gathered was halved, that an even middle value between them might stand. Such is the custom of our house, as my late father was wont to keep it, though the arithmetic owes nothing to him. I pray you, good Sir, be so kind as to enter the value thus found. 11.1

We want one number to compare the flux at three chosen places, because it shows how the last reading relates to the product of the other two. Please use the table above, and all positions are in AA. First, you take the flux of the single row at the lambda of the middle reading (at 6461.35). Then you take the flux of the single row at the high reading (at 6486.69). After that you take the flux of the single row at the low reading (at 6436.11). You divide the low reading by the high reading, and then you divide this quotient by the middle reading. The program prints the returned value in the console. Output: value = 0.074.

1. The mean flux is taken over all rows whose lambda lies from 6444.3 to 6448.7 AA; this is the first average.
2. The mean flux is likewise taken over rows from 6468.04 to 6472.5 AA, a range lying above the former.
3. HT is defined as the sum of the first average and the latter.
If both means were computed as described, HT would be 22.7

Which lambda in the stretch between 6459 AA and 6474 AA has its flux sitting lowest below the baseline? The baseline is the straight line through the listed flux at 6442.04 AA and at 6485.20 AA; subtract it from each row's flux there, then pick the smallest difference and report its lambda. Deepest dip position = 6465.81 AA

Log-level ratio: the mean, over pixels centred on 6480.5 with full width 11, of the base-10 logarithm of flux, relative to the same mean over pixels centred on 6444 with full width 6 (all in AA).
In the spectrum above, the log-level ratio 0.99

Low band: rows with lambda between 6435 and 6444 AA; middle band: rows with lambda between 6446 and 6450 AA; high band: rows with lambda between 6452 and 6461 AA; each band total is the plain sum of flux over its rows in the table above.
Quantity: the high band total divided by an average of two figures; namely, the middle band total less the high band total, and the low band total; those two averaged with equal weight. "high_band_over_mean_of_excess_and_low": 5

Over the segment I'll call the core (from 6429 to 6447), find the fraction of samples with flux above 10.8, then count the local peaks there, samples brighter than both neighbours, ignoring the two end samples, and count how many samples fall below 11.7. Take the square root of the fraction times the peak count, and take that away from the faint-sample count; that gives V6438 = 10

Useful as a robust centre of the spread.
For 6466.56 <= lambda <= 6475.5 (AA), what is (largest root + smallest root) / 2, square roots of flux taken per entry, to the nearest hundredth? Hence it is 3.26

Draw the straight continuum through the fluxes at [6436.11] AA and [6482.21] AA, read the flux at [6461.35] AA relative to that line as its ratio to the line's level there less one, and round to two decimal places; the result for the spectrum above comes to 0.32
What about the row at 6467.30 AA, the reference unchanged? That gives 0.13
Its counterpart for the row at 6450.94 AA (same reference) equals 0.18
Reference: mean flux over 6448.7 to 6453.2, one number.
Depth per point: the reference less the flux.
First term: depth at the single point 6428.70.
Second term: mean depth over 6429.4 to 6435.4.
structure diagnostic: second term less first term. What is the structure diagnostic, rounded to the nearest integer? 2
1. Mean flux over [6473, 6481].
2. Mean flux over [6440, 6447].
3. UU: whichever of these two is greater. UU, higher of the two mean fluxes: 11.2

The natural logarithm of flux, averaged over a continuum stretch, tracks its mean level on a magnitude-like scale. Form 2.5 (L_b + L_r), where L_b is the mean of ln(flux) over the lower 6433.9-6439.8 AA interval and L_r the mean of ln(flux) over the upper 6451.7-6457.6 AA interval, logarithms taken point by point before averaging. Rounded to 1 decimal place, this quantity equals 11.3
